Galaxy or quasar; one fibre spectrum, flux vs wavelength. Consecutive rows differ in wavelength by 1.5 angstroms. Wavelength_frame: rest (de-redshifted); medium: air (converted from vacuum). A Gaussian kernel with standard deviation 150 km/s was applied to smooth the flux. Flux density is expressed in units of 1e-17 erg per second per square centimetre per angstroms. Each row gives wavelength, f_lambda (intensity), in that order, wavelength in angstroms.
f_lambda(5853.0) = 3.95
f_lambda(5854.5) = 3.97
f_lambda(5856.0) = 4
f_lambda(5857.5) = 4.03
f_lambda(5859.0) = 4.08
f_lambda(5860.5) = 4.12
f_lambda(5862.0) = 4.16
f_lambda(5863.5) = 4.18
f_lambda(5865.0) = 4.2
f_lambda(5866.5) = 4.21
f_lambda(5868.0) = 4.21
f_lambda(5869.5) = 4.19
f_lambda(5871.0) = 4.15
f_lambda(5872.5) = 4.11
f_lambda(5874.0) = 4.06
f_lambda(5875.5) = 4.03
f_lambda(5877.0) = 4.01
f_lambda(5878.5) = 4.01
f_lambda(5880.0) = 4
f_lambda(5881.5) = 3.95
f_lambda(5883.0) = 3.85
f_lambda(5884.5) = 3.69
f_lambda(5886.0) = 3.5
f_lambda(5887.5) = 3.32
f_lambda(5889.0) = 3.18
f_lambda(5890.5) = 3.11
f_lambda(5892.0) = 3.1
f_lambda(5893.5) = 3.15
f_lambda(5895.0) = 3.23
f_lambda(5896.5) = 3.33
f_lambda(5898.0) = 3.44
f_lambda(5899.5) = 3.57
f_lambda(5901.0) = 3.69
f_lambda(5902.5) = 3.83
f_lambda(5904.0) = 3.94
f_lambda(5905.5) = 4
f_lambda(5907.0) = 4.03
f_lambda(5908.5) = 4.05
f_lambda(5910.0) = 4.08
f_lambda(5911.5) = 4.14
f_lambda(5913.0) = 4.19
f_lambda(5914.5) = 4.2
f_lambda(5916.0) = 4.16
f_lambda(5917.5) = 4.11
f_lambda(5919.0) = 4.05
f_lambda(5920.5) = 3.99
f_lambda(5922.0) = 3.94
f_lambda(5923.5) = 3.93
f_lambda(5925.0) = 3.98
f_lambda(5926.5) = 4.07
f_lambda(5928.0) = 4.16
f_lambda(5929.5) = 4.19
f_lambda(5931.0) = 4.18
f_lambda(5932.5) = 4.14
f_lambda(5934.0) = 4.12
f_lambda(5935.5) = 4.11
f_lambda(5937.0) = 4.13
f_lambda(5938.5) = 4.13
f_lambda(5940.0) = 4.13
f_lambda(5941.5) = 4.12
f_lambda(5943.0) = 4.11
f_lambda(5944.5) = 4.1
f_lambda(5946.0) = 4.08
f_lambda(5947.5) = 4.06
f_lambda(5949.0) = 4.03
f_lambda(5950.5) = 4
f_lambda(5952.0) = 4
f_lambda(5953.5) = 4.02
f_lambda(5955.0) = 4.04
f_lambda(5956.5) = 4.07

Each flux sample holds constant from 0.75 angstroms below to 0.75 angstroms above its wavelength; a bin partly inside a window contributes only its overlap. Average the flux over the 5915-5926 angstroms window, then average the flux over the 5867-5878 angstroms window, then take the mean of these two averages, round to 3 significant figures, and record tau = 4.07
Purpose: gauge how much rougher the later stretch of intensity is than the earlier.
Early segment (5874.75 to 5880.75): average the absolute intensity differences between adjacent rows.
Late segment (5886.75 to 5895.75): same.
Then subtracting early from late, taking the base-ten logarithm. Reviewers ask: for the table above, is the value -1.2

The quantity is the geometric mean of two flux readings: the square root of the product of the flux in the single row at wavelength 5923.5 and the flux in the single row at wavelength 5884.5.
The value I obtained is 3.81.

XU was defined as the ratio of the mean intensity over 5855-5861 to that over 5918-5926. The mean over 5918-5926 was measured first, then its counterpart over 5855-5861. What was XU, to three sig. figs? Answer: 1.02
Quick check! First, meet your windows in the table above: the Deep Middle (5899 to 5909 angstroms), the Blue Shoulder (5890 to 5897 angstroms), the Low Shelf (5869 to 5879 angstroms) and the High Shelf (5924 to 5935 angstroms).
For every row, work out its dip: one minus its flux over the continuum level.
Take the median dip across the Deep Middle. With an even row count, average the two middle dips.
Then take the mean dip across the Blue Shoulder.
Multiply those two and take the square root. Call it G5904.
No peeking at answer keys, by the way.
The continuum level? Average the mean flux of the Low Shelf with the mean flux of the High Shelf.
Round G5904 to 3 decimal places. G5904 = 0.093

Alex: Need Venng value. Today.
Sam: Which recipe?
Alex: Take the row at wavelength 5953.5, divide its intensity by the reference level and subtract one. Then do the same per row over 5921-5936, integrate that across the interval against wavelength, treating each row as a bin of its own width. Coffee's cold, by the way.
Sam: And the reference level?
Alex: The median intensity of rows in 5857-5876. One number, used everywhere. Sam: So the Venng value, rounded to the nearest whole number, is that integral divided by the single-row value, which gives 8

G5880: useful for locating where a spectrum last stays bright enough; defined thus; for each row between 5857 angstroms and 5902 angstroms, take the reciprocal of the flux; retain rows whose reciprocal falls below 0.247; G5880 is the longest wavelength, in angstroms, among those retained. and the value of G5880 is 5874.0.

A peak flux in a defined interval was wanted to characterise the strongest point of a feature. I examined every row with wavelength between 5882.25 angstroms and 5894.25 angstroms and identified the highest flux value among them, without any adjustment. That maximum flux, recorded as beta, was 3.85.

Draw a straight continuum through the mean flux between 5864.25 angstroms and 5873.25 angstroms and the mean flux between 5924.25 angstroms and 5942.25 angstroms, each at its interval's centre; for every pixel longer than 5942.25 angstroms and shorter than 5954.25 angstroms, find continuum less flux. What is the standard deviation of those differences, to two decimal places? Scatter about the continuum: 0.04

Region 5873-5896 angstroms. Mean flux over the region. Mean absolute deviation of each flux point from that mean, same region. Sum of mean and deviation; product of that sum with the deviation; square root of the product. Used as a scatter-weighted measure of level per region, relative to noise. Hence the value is 1.20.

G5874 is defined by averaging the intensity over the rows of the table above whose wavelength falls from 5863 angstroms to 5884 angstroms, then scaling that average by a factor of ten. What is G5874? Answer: 40.8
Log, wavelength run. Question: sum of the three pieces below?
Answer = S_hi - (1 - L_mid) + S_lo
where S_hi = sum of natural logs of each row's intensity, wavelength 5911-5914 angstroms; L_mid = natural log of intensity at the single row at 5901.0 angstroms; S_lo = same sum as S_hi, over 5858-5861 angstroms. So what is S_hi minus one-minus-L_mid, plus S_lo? 5.98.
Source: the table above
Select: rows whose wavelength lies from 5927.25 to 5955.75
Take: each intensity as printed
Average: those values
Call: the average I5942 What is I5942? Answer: 4.10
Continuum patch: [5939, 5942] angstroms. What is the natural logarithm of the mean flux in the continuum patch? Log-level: 1.417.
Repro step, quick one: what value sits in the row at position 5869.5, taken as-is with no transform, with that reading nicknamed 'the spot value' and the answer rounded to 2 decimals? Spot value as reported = 4.19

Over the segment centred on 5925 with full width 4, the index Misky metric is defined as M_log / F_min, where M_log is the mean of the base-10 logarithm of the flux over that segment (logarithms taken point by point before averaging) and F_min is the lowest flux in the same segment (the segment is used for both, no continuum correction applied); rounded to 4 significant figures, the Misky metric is 0.1530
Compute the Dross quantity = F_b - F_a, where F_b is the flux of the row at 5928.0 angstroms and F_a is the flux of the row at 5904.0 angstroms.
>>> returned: 0.22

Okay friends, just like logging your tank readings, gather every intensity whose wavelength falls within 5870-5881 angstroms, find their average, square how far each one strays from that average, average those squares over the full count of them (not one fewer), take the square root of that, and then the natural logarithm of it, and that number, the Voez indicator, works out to -2.9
